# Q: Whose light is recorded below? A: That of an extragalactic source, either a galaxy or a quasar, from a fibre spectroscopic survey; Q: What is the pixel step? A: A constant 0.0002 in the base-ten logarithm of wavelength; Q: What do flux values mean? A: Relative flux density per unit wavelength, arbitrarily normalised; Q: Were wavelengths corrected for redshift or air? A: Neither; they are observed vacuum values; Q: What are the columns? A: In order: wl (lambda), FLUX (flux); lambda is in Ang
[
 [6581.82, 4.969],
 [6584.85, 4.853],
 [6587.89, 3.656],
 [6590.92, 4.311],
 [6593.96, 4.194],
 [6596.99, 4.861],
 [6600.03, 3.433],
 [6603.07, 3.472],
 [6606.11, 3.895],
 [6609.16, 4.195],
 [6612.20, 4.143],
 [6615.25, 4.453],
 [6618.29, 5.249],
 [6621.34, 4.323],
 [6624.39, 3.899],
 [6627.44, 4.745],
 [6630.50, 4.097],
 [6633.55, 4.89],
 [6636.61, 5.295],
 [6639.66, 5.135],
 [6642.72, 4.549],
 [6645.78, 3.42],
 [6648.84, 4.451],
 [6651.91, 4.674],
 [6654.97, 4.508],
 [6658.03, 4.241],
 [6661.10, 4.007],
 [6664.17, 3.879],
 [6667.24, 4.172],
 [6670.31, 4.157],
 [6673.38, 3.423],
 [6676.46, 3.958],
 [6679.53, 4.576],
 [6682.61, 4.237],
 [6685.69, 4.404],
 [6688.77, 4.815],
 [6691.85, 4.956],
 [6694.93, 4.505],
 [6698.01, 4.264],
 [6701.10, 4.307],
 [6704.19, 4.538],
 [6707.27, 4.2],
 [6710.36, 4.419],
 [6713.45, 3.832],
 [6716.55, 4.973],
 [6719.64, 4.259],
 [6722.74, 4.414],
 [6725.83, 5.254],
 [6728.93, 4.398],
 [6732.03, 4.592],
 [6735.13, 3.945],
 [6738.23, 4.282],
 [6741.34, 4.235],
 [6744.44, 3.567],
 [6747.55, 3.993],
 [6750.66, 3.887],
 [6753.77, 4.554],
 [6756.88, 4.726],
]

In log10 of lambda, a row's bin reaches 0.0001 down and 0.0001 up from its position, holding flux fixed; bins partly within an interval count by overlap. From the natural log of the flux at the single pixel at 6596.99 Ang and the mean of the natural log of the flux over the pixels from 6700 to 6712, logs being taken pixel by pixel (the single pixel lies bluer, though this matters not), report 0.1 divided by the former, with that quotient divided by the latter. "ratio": 0.043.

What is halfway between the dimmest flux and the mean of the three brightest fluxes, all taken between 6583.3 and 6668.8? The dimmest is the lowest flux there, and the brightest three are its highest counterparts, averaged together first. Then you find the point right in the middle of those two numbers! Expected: 4.32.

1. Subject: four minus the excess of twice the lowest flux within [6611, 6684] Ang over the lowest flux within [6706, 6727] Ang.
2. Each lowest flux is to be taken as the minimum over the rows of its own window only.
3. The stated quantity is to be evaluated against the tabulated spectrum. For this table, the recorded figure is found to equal 1.0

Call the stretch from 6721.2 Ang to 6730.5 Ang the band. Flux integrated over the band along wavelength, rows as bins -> 44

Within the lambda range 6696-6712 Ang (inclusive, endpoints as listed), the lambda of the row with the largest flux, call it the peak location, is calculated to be 6704.19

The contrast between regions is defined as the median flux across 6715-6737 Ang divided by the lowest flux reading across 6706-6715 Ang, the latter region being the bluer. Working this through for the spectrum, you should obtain 1.15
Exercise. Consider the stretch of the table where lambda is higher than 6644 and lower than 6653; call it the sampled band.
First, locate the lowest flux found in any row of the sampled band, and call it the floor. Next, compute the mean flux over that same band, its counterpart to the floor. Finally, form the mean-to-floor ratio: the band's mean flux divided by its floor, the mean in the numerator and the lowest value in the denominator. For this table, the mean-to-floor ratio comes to 1.22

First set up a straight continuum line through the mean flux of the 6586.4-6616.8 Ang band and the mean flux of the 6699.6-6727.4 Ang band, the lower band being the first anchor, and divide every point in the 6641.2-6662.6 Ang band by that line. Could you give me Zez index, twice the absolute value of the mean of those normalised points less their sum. 12.1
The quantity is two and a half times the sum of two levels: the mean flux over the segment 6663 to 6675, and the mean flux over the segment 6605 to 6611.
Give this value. 19.9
